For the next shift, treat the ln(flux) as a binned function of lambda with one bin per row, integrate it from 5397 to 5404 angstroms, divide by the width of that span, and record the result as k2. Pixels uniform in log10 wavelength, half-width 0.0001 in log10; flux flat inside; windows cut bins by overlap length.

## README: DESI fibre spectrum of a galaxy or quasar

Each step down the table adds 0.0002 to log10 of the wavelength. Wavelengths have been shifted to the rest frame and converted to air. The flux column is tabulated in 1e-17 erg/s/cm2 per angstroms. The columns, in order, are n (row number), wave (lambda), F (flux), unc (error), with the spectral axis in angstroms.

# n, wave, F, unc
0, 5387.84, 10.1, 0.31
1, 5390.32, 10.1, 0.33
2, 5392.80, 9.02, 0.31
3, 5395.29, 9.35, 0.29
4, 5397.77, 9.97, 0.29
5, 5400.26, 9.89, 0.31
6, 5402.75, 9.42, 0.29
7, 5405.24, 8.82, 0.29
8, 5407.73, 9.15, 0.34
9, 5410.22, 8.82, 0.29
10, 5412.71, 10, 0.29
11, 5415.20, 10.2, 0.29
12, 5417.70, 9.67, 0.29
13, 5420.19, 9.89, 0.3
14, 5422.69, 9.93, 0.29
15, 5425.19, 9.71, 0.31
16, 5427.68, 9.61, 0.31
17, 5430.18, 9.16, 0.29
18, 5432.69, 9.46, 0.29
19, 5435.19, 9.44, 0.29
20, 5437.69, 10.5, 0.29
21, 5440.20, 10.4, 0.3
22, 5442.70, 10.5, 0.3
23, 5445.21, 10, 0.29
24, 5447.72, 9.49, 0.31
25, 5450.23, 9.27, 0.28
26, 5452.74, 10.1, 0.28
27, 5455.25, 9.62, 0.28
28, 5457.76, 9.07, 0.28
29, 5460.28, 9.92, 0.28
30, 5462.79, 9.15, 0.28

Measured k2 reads 2.27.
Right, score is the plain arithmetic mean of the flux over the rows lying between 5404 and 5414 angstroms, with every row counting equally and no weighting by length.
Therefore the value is 9.2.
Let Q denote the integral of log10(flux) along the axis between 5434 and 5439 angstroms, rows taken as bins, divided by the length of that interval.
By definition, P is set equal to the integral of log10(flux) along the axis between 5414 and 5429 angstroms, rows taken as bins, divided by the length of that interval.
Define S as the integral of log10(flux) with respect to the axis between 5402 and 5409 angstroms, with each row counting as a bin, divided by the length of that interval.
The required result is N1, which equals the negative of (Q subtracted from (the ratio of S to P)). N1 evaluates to 0.03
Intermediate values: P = 0.99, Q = 1.00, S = 0.959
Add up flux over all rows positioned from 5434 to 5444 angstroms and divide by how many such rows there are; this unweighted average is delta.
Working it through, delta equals 10.2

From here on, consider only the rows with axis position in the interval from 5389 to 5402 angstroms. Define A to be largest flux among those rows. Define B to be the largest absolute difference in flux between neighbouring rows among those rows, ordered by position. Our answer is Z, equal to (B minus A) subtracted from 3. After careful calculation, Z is 12.0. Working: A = 10.1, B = 1.08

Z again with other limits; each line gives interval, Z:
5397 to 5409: 12.4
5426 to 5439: 12.4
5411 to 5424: 12.7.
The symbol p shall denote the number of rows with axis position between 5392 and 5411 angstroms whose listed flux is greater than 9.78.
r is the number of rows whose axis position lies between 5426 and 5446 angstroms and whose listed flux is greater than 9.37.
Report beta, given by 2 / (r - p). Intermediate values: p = 2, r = 7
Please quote 0.40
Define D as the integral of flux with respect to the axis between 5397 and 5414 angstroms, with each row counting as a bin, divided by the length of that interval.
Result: 9.4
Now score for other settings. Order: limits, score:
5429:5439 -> 9.6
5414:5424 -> 9.9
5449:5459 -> 9.5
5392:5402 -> 9.6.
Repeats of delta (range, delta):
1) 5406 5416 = 9.5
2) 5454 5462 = 9.5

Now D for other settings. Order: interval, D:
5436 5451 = 10.0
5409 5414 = 9.4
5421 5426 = 9.8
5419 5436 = 9.6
